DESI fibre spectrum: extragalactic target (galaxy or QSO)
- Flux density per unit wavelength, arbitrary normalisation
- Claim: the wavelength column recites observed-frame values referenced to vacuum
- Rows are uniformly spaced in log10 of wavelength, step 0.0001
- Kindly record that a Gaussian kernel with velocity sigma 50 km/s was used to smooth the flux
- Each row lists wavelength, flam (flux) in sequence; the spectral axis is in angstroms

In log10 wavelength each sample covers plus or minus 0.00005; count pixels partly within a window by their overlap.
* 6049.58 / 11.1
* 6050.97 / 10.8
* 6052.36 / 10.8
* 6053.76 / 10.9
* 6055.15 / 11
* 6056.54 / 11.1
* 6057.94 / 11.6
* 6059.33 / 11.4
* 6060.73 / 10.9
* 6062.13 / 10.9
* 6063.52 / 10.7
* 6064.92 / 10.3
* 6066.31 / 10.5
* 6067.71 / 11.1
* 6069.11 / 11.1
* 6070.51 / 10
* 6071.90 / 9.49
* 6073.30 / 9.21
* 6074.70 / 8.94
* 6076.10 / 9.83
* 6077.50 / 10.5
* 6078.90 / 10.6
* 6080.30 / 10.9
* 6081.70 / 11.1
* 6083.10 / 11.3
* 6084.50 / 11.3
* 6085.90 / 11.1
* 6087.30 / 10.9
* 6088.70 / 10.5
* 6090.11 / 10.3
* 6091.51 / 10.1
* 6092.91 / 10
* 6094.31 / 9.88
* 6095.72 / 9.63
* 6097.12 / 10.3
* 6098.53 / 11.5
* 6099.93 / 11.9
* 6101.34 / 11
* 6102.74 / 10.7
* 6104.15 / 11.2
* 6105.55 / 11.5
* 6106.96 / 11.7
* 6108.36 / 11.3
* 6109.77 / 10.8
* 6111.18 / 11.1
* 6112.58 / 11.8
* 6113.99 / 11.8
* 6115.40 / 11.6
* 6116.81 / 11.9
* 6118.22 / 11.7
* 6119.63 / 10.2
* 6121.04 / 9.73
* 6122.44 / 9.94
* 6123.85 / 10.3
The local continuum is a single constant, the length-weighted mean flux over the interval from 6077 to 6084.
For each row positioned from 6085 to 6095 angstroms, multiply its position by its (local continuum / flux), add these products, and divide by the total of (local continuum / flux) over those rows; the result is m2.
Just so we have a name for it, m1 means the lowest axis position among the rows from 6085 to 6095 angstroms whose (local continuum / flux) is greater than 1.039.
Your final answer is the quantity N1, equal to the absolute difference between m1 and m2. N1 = 0.1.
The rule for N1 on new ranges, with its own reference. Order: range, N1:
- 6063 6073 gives 2.9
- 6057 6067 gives 2.7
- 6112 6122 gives 2.6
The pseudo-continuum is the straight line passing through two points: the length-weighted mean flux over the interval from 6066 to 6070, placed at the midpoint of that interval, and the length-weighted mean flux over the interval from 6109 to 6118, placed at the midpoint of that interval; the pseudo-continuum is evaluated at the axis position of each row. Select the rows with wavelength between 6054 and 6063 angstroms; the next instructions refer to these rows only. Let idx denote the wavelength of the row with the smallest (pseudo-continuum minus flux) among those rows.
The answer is 6057.94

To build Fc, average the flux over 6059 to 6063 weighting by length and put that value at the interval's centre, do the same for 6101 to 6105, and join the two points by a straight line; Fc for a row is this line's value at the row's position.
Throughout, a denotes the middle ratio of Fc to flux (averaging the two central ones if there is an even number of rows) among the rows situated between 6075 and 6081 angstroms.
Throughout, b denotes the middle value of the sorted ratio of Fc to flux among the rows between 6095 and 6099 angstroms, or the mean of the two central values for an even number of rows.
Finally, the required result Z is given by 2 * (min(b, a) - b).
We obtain -0.05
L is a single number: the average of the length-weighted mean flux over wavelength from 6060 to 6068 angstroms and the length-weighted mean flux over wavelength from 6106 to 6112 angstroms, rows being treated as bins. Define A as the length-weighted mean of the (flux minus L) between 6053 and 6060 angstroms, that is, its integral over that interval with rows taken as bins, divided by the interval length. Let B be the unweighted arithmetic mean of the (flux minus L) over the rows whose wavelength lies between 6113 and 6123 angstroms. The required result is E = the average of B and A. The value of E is 0.10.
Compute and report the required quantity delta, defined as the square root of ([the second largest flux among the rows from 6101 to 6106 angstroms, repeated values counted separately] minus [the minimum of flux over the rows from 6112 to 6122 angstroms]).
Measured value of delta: 1.2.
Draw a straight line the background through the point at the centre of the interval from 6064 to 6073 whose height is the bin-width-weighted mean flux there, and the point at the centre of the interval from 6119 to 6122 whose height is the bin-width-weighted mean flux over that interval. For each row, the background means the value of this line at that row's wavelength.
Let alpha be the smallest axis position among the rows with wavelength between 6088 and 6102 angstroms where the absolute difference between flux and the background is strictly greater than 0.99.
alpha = 6098.53 angstroms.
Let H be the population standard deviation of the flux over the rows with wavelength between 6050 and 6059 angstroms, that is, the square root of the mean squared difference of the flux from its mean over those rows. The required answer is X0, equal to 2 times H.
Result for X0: 0.55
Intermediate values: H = 0.275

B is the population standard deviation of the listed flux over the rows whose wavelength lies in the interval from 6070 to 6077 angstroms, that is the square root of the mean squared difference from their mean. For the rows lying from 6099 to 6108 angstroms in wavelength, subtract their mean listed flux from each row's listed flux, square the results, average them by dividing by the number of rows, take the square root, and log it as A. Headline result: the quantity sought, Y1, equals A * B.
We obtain 0.16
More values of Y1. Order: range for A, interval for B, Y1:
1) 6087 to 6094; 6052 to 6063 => 0.08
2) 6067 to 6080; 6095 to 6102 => 0.61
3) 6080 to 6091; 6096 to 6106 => 0.17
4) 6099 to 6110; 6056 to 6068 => 0.15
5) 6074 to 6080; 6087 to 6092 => 0.20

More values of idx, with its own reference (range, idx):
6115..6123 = 6116.81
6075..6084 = 6083.10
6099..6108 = 6099.93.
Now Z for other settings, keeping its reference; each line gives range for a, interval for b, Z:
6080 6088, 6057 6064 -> -0.04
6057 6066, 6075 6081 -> -0.07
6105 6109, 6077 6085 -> -0.09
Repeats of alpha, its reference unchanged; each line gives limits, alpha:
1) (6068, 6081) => 6073.30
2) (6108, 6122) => 6108.36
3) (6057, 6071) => 6057.94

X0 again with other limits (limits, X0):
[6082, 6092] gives 0.90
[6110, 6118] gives 0.57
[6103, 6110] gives 0.61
